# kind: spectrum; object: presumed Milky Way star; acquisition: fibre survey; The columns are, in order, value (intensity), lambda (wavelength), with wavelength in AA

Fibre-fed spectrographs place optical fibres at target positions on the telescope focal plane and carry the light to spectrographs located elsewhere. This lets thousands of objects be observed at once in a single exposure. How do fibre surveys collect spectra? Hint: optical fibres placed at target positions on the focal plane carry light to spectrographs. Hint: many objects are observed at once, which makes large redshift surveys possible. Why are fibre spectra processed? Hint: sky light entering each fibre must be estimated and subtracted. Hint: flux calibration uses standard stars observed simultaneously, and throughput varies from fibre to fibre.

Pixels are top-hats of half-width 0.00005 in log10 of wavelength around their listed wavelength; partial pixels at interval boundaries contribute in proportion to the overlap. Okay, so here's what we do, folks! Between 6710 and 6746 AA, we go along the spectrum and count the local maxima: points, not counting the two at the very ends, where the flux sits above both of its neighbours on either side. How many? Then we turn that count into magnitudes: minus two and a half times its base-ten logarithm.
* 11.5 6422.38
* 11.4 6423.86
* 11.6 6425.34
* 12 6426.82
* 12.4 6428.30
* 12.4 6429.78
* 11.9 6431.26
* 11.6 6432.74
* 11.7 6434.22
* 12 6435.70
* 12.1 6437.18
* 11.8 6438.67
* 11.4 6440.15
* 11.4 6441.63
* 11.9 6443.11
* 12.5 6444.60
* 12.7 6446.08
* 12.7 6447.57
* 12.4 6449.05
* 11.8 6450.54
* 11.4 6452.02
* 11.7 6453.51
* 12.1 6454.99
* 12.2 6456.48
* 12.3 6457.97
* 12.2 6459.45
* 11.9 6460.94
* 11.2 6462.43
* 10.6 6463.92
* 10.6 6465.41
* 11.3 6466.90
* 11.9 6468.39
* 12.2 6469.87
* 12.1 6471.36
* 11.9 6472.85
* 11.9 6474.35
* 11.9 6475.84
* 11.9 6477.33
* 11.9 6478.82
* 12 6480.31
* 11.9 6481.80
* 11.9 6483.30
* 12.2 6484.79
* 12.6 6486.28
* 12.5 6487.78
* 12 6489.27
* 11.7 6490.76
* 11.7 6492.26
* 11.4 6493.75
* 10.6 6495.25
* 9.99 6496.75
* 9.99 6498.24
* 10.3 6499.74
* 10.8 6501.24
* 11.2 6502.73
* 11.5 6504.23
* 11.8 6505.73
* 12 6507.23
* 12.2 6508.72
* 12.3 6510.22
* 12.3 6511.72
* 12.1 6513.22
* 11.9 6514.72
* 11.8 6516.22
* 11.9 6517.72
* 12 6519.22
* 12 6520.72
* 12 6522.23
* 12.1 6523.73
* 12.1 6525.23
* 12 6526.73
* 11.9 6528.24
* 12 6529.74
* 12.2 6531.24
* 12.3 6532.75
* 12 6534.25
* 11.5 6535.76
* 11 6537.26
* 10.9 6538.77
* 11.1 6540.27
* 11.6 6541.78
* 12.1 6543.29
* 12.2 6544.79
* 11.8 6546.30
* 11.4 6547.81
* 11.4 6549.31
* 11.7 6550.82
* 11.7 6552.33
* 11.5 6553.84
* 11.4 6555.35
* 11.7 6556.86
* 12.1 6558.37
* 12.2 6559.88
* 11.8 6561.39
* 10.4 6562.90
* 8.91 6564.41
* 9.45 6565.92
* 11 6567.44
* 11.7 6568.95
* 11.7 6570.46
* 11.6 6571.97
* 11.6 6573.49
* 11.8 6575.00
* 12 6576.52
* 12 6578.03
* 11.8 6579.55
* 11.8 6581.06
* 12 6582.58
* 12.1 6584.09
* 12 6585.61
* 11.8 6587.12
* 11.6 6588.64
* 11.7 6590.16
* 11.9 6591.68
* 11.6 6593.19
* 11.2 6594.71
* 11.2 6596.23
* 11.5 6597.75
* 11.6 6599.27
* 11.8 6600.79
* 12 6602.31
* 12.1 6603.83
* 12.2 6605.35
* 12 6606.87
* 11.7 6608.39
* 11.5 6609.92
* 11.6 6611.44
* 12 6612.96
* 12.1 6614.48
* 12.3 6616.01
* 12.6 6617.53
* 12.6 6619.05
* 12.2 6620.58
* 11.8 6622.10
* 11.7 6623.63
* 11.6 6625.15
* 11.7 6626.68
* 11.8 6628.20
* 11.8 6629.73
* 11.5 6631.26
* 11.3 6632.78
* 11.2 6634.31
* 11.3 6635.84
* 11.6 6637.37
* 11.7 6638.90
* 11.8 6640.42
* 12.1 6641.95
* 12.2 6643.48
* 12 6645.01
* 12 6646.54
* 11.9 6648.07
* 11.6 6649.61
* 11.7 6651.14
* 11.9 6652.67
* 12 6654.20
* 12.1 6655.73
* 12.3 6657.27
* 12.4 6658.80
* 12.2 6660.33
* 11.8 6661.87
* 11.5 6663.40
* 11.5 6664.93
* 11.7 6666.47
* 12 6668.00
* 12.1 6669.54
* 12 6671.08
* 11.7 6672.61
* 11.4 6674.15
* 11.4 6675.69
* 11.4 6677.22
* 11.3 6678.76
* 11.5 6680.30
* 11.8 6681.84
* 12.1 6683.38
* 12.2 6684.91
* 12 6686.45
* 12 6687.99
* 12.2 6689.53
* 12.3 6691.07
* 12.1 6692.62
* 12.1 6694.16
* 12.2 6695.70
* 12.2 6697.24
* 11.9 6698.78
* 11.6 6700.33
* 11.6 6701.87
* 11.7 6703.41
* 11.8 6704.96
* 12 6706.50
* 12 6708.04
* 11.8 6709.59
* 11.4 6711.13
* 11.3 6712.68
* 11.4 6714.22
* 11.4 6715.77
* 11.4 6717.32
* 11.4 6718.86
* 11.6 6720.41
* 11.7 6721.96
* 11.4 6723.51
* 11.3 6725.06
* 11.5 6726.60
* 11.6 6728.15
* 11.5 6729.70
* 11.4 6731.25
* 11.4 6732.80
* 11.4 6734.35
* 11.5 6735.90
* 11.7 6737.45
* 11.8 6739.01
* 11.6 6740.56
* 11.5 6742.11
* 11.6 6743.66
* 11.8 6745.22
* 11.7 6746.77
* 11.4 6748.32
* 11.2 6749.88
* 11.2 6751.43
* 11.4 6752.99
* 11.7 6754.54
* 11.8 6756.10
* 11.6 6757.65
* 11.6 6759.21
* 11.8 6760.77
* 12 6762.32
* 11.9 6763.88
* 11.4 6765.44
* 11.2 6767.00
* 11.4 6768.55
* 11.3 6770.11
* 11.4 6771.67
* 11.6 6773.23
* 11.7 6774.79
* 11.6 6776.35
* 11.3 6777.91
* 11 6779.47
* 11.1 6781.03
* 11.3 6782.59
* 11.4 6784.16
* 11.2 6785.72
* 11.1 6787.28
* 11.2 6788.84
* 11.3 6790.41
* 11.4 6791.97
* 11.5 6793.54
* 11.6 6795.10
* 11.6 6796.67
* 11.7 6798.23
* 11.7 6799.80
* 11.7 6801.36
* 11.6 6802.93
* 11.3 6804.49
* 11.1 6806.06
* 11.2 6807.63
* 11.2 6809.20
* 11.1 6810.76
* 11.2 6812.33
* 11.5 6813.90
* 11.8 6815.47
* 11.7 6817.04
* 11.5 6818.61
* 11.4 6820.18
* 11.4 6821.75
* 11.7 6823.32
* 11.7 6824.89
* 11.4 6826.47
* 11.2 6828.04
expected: -1.2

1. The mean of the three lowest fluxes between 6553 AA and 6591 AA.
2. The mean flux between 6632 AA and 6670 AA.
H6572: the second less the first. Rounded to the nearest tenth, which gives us 2.2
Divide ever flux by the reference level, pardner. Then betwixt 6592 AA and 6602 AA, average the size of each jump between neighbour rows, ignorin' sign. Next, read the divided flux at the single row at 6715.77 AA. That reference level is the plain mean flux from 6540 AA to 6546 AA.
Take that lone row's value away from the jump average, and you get -0.95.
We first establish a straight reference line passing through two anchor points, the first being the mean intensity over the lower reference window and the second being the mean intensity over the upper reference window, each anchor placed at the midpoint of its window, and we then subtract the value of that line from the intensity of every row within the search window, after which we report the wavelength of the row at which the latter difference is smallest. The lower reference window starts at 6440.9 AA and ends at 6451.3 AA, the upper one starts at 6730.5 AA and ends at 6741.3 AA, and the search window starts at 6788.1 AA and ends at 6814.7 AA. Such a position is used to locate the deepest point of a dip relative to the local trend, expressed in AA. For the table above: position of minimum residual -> 6806.06 AA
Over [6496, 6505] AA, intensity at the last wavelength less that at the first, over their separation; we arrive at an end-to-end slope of 0.20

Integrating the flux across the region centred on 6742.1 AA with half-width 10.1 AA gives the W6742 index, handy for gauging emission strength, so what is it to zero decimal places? 233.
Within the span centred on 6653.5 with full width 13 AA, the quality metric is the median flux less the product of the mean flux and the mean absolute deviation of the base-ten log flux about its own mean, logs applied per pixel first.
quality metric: 11.9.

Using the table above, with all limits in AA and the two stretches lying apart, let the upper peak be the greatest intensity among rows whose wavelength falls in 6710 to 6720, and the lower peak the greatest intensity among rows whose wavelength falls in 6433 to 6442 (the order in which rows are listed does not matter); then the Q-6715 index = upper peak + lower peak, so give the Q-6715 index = 23.5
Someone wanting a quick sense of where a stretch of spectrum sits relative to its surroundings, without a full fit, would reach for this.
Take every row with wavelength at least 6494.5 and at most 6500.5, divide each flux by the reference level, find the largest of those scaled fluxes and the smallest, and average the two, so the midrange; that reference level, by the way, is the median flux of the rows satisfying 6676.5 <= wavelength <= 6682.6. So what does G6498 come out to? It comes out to 0.90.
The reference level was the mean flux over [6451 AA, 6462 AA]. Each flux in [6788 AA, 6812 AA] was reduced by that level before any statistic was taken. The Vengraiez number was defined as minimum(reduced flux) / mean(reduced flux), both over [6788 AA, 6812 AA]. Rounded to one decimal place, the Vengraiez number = 1.6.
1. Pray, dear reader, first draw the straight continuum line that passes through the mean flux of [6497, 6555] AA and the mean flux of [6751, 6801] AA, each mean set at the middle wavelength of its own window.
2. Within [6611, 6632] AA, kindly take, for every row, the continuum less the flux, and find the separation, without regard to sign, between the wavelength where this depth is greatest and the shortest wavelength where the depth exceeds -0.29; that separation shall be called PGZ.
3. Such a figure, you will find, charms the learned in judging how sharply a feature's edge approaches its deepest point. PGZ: 19.8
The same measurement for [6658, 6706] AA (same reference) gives 16.9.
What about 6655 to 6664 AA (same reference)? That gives 1.5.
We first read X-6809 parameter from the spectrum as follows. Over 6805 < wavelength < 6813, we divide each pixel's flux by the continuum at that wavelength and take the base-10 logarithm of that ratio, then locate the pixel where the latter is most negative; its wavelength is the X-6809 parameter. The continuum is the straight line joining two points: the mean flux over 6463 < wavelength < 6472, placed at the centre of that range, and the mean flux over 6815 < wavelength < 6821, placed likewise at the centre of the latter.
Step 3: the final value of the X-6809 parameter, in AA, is 6810.76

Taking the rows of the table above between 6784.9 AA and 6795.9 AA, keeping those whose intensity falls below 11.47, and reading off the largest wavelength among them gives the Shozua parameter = 6791.97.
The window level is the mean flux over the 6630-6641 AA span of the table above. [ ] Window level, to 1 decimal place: 11.5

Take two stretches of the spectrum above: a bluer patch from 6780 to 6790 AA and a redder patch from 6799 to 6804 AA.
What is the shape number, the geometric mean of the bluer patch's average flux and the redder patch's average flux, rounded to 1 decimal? 11.4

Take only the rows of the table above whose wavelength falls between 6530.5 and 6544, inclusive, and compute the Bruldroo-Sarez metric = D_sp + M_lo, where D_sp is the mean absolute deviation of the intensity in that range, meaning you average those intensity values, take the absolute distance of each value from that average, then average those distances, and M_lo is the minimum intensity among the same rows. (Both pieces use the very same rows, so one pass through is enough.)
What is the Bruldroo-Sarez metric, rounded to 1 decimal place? 11.4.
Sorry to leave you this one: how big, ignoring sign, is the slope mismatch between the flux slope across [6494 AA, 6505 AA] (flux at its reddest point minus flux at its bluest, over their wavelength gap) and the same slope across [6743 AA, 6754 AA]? 0.12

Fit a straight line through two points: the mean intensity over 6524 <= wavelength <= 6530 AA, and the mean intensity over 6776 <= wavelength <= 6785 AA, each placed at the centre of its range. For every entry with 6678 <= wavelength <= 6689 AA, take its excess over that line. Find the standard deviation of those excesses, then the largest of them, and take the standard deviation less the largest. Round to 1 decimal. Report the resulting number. -0.3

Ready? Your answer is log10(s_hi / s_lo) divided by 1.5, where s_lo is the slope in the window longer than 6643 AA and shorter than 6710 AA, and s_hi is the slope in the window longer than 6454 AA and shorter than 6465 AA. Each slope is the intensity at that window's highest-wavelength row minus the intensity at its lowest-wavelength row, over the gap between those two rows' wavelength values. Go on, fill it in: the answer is 1.0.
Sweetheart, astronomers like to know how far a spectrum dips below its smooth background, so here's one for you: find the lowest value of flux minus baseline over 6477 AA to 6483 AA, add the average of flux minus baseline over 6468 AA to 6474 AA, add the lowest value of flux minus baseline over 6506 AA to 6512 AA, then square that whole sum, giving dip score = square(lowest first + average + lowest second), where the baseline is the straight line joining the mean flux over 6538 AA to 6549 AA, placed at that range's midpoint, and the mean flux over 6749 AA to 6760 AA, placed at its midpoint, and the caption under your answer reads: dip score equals 1.2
